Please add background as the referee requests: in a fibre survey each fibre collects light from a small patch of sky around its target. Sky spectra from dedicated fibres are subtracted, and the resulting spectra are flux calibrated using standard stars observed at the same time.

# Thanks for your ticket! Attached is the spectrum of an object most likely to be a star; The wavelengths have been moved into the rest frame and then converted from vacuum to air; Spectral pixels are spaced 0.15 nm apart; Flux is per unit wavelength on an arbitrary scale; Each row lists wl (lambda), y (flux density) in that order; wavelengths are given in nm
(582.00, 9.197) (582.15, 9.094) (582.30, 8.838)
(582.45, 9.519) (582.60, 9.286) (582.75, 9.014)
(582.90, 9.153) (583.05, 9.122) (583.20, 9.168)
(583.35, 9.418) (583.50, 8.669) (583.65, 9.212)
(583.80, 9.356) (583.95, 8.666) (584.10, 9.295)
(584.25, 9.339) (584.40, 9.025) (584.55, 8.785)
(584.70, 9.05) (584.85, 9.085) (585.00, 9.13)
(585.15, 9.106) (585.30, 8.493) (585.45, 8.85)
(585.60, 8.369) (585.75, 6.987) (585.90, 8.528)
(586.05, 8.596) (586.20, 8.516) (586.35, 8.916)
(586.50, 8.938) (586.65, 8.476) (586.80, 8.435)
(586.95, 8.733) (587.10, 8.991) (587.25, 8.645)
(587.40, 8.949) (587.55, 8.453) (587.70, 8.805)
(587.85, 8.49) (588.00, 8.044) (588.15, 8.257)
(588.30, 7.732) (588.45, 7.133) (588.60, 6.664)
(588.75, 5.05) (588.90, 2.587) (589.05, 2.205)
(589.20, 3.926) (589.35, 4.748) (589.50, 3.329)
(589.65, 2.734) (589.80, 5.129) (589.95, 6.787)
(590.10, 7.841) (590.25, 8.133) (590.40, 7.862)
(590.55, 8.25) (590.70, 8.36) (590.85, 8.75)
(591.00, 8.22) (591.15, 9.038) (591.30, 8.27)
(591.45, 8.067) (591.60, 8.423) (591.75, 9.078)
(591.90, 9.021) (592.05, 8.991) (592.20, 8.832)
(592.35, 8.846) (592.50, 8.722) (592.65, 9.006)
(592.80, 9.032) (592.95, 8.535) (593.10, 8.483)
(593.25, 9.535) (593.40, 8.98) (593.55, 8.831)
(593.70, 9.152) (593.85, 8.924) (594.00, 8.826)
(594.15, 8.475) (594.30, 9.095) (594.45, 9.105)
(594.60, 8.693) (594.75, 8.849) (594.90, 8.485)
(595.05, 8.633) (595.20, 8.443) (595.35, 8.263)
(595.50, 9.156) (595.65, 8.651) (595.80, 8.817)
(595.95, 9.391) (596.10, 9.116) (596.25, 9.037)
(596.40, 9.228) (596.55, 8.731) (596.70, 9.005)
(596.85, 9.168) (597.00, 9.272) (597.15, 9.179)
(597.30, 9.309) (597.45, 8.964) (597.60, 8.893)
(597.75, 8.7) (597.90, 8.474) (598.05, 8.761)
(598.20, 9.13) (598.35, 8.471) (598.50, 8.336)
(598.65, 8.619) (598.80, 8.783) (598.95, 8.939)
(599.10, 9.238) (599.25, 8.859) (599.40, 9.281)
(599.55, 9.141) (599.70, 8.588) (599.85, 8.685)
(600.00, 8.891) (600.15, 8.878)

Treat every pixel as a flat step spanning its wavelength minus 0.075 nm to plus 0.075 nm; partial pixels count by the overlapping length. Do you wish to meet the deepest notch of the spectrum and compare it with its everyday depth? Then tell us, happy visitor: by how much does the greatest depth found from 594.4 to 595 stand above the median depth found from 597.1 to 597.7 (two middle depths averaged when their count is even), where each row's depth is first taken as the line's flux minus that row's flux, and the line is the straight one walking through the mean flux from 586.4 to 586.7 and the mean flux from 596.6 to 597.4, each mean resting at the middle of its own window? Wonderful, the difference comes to 0.5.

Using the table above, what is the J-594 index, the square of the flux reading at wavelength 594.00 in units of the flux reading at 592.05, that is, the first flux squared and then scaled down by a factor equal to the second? 8.7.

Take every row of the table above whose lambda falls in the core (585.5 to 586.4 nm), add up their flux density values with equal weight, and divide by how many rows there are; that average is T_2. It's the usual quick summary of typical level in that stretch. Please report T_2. 8.32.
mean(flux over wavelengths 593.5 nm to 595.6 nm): 8.78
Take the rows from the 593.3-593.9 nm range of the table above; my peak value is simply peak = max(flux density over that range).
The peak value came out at 9.152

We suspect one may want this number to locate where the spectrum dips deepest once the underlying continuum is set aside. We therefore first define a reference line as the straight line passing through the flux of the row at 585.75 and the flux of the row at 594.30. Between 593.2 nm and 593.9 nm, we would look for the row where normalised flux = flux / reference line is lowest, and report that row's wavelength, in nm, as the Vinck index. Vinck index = 593.55 nm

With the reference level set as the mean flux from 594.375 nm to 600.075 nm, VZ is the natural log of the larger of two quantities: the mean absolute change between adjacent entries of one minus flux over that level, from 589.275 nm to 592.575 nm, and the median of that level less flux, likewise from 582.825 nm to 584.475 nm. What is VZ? -2.7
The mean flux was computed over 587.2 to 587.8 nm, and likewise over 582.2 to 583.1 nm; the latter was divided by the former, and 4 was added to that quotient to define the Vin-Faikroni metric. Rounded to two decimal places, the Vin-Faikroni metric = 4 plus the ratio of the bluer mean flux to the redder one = 5.05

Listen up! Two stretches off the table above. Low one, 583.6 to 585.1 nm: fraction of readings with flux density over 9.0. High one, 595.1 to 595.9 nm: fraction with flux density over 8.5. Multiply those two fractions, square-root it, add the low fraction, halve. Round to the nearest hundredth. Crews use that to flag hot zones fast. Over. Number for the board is 0.75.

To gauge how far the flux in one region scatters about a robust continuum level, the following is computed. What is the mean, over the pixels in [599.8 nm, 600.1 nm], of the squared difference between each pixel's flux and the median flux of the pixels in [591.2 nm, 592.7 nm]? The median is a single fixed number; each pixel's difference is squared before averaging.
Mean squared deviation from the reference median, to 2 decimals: 0.01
